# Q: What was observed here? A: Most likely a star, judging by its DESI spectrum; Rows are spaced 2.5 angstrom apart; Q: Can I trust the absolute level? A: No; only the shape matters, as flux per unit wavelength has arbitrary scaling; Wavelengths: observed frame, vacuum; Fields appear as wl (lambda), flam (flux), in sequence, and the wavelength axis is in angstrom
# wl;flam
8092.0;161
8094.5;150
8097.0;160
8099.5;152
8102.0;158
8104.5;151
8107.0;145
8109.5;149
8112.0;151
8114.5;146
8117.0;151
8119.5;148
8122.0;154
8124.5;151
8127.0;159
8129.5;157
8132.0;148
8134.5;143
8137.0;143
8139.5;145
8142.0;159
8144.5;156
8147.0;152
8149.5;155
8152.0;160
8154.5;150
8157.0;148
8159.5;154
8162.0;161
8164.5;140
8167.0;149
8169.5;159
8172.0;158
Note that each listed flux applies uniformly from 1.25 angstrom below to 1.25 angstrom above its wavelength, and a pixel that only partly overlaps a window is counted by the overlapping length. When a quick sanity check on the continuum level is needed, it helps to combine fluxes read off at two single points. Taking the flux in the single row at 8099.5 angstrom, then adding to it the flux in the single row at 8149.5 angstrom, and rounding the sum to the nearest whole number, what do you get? 307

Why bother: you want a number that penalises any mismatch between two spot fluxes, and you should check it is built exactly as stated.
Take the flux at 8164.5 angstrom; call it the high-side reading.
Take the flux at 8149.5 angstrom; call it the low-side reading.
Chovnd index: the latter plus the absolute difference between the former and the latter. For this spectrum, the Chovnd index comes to 170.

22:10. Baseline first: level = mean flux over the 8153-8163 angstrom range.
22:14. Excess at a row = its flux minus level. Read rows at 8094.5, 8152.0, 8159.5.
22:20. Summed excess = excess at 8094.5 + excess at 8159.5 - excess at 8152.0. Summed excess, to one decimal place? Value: -9.2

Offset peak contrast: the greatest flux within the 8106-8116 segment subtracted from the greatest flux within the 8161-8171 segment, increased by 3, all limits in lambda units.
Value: 13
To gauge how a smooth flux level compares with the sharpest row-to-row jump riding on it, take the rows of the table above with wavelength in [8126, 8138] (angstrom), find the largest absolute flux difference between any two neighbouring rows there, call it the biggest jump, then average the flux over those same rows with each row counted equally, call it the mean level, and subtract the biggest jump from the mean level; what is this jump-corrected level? 141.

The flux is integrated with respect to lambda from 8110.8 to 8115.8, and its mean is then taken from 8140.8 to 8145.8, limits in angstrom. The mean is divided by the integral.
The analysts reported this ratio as 0.212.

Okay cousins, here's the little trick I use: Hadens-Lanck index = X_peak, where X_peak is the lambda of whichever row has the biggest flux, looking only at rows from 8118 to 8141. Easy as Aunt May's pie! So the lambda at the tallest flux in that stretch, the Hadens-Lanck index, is 8127.0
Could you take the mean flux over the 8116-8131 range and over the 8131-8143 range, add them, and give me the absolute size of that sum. 301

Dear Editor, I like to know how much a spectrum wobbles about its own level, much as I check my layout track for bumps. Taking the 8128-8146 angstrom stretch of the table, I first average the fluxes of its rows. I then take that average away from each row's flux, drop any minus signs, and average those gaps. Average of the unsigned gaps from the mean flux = 6.2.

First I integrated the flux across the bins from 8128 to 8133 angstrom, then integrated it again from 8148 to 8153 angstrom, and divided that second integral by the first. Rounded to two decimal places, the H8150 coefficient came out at 1.03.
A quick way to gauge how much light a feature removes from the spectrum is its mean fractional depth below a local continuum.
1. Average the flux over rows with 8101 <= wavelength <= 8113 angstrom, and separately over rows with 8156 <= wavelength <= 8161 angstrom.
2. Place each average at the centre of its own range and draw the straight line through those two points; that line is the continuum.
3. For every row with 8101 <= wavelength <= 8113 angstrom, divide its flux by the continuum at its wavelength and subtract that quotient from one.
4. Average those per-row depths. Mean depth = 0.000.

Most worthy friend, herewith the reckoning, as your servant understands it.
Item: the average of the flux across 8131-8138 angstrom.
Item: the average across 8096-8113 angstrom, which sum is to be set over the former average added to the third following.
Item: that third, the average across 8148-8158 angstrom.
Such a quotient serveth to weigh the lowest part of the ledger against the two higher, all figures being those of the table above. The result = 0.511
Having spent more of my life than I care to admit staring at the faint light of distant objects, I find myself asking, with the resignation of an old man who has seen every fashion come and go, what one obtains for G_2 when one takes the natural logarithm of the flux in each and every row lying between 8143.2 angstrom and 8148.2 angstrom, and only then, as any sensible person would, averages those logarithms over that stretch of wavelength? 5.04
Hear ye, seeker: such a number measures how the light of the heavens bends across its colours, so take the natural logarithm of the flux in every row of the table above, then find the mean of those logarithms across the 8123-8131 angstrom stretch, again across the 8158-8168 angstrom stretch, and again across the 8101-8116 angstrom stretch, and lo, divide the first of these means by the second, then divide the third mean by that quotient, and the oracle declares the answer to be 4.98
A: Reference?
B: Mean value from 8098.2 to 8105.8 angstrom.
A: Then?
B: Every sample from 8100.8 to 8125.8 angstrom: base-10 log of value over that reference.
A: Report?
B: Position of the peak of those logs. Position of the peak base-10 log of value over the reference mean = 8102.0 angstrom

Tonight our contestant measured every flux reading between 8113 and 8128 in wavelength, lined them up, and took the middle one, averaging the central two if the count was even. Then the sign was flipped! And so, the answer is -151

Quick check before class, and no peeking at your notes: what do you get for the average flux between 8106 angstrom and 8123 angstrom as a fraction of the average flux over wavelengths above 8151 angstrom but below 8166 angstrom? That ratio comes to 0.98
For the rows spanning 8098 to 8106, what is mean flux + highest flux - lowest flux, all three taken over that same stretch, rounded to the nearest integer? 161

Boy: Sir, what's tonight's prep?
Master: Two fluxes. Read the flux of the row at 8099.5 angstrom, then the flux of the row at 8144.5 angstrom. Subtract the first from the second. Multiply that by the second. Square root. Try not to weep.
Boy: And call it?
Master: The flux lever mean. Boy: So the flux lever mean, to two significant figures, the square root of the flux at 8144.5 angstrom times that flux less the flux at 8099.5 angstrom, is 25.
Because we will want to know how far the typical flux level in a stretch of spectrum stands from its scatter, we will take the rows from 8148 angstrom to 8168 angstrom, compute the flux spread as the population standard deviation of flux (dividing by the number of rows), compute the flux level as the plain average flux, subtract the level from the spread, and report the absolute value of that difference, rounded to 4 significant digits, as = 145.7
